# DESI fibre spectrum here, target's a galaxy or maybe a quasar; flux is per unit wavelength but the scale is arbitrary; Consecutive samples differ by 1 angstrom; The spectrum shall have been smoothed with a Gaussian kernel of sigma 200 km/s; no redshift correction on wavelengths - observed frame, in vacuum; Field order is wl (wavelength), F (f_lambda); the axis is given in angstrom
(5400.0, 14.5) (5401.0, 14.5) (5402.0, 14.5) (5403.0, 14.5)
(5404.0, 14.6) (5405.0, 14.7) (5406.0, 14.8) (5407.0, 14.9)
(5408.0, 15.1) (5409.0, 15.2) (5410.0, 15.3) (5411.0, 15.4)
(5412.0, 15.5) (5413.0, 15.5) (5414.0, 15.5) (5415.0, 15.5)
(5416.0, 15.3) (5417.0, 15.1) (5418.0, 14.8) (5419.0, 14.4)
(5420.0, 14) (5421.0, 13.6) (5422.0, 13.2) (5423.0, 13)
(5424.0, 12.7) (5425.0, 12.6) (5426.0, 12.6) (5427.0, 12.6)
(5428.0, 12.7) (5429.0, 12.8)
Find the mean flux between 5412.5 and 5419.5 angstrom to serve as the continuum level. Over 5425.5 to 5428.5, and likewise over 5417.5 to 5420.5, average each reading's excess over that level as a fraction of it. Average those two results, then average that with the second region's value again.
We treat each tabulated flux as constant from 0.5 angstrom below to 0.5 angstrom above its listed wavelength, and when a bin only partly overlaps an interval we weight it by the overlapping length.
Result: -0.079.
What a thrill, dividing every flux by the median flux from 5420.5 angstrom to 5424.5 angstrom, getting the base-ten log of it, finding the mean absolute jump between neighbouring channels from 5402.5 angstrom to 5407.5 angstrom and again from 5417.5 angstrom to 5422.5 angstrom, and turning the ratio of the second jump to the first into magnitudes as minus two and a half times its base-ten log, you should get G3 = -1.6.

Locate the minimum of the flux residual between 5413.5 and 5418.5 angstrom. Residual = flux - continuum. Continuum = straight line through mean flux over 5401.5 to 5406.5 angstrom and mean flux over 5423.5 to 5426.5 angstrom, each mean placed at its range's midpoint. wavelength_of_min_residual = 5418.0 angstrom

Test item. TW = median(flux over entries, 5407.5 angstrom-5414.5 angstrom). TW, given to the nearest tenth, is 15.4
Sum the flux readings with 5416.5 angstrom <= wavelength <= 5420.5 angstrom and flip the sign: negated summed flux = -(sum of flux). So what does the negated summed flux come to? -58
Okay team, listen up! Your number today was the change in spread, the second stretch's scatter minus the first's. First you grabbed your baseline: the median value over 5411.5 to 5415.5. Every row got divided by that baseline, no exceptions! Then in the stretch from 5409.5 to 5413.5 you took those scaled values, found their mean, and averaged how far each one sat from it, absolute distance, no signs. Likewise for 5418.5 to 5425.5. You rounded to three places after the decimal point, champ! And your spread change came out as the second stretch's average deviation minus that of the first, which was 0.031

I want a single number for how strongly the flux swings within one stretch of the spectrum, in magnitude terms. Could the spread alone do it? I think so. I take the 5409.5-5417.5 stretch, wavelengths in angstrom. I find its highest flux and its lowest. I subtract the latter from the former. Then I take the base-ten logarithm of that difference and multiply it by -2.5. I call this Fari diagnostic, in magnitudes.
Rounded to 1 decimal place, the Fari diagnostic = 1.0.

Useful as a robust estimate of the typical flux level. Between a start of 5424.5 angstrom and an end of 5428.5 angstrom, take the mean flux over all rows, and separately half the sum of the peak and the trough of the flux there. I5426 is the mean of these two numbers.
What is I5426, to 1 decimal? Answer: 12.6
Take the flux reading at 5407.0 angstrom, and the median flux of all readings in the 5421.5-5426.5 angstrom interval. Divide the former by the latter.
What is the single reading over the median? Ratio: 1.17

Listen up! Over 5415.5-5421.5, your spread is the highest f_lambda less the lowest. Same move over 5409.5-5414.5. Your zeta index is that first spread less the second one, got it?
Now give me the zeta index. 1.5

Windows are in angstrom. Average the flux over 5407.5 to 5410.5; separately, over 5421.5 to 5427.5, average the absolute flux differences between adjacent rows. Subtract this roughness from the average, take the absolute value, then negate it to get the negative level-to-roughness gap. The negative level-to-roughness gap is -15.1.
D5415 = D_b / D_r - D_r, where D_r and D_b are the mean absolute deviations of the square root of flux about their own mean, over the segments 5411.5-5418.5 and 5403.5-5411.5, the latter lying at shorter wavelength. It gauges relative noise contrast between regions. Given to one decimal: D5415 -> 1.2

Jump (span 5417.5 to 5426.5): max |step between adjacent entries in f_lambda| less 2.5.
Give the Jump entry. -2.1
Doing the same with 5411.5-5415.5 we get -2.5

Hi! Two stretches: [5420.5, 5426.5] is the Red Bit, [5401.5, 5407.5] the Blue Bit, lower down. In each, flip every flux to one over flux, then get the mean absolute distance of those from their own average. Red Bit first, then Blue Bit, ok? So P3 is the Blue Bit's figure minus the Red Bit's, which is -0.0013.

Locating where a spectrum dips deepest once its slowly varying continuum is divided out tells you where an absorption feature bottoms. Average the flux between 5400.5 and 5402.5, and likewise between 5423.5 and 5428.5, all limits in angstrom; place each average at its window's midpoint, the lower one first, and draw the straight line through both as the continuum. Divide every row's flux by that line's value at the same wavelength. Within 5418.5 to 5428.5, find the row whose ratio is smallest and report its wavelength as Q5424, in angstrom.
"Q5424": 5425.0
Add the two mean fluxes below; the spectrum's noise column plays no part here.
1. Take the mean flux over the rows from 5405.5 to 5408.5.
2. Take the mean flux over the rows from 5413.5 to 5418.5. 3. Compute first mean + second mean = 30.2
